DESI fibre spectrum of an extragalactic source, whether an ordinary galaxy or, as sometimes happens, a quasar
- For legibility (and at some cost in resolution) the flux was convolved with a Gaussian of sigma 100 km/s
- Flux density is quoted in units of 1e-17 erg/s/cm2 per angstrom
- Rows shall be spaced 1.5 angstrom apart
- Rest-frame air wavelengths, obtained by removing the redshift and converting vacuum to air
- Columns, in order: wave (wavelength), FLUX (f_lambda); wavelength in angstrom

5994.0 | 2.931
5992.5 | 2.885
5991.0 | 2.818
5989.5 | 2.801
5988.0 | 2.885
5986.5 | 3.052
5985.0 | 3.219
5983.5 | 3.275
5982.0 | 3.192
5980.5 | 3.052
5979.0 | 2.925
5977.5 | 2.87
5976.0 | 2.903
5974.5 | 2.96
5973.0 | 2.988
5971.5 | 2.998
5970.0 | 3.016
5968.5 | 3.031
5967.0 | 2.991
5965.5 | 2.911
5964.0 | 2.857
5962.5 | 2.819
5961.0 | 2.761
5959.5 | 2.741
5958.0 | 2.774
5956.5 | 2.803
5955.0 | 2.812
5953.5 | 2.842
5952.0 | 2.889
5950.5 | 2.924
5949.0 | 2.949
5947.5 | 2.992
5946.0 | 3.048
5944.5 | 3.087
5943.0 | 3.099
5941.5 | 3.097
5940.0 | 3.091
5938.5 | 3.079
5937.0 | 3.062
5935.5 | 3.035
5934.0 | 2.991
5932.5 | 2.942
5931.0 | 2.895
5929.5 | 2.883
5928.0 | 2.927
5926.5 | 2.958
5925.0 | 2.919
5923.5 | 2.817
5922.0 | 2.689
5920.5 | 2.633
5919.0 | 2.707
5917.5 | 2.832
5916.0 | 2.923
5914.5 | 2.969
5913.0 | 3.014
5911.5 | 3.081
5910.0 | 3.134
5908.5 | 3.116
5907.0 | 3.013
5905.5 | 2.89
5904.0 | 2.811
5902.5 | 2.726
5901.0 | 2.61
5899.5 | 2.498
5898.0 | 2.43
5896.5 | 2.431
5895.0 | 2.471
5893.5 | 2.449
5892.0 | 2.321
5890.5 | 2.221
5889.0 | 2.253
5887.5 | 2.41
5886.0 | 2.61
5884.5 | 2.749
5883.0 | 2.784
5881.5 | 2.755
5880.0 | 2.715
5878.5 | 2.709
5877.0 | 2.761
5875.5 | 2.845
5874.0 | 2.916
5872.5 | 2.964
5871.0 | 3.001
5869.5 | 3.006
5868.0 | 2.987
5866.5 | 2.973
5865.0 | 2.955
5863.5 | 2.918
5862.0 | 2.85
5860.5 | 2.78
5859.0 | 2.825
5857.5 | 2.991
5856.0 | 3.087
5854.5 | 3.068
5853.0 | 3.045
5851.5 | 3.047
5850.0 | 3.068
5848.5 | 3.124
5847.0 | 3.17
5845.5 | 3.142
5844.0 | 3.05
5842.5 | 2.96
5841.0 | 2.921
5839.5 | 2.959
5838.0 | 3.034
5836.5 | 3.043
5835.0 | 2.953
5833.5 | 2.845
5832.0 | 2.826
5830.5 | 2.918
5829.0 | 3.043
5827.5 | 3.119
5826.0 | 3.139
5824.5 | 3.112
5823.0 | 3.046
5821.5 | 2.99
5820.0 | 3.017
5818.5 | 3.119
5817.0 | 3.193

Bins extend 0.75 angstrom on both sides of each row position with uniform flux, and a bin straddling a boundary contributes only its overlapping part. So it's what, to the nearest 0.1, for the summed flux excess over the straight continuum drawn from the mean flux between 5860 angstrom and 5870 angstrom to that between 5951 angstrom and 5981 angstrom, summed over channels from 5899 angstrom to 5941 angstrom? -0.2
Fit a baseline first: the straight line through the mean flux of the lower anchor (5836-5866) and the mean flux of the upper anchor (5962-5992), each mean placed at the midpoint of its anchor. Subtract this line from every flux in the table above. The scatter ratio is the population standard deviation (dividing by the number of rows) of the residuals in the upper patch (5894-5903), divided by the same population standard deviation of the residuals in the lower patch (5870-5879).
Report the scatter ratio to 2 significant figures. 1.0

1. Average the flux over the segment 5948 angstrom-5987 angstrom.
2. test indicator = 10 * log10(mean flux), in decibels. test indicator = 4.69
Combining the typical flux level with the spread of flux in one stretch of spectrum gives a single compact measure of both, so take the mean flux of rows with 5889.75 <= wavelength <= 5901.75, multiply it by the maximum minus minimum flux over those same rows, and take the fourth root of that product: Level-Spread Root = 0.99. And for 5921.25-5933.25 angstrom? 0.94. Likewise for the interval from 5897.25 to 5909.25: 1.17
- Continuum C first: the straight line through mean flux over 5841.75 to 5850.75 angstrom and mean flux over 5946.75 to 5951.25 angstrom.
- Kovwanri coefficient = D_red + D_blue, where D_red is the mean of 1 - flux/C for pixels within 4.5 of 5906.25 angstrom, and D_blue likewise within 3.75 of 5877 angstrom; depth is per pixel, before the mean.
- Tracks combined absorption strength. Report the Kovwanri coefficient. 0.10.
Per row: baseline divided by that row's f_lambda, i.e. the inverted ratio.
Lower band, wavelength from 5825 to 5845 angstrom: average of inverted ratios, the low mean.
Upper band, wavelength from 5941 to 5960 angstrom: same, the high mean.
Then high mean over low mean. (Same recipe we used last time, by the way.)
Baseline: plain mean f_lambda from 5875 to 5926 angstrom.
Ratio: 1.02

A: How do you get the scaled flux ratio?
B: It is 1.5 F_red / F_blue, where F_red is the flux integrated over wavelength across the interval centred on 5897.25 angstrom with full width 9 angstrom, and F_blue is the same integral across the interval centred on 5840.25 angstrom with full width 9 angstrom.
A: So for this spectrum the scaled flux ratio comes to 1.2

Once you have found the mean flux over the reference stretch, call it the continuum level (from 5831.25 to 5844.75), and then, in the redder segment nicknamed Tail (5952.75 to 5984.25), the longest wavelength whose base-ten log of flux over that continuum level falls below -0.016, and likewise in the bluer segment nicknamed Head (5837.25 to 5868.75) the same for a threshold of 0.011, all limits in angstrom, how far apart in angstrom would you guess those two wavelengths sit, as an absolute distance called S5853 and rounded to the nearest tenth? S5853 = 94.5 angstrom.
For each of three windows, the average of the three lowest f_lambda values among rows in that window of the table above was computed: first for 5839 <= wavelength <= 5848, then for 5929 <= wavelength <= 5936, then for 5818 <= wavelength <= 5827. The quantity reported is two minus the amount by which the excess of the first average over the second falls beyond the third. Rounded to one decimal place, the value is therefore 5.0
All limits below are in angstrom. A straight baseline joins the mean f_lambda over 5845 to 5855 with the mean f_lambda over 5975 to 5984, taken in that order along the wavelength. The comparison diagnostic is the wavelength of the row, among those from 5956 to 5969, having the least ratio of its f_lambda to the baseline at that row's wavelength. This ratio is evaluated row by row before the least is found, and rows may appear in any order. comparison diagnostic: 5959.5 angstrom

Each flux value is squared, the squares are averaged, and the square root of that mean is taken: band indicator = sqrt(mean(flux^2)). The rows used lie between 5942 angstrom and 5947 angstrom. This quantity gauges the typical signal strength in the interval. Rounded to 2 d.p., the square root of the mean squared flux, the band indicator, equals 3.08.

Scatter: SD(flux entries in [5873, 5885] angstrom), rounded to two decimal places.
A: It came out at 0.07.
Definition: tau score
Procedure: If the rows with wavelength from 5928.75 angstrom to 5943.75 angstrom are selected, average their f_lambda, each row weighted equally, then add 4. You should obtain 7.02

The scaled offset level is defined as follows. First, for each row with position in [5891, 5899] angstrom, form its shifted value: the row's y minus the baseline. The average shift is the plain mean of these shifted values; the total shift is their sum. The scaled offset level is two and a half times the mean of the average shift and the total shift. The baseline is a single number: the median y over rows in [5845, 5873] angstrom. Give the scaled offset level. -4.4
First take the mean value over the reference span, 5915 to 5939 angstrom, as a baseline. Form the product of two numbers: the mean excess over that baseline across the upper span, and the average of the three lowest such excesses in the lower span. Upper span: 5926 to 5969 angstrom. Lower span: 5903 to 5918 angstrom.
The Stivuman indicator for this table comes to -0.0023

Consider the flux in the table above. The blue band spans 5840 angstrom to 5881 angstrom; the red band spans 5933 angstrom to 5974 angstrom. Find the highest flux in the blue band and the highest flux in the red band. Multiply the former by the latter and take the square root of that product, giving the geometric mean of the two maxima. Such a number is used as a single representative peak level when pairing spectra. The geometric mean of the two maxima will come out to 3.13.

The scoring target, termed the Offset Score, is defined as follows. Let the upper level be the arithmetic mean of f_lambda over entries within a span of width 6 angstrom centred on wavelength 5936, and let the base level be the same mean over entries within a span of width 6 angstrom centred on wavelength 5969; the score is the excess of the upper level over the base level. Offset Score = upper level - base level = 0.03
